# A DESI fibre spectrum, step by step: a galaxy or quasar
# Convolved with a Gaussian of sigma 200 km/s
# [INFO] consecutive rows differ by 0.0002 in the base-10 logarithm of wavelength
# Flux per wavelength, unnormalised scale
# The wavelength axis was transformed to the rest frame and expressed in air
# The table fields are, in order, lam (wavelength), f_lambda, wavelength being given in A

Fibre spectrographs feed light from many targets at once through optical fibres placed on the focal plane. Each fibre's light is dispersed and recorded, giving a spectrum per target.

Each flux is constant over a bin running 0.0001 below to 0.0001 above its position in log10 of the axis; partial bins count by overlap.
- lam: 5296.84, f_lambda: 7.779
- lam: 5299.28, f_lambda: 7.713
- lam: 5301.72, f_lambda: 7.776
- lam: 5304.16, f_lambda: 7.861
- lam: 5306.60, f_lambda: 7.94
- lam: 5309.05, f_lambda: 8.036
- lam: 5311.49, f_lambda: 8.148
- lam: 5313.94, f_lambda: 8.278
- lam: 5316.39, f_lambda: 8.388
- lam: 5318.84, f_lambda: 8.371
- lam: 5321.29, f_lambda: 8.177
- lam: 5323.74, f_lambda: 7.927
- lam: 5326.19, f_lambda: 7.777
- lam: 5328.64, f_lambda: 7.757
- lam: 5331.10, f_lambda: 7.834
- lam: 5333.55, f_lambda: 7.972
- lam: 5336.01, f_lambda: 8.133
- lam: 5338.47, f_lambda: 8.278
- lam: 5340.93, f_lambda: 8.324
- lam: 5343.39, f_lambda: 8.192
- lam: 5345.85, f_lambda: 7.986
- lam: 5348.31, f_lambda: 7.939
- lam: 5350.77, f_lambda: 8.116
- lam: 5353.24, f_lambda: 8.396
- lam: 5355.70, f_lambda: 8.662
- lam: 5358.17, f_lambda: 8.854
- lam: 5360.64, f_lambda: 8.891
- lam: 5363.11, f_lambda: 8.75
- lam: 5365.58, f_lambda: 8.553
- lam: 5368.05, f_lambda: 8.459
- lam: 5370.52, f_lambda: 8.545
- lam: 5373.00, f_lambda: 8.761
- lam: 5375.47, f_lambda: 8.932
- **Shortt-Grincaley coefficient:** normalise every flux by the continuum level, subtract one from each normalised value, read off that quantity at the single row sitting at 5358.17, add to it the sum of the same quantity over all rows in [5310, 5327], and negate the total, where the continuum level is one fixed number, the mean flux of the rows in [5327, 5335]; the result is -0.39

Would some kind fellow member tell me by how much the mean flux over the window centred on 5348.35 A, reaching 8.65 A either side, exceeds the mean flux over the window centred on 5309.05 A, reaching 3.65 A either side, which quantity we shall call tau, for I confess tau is 0.19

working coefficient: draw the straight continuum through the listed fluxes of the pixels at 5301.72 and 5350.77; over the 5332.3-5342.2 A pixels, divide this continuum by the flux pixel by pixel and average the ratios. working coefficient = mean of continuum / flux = 0.98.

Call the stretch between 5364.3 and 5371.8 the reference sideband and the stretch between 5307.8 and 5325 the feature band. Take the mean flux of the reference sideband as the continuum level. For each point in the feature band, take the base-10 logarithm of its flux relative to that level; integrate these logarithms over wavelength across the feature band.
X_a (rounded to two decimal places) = -0.30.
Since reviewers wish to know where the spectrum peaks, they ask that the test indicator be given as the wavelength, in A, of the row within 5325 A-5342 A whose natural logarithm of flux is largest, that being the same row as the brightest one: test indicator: 5340.93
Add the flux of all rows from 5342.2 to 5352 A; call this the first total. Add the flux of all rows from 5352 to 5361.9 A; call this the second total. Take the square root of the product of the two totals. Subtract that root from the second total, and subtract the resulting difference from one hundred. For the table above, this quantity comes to 99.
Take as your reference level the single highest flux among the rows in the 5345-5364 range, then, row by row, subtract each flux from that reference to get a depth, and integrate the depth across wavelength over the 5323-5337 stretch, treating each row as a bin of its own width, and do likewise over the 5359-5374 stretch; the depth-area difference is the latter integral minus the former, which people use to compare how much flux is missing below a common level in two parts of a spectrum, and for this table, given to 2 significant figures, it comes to -11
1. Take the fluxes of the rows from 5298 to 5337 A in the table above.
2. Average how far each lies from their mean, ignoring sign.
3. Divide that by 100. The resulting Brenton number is 0.0019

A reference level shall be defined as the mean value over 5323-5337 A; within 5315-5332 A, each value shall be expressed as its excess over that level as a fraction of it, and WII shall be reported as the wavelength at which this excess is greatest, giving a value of 5316.39 A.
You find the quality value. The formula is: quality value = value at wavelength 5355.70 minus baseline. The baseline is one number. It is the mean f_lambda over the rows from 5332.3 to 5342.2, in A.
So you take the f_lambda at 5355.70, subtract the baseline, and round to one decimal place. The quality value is 0.5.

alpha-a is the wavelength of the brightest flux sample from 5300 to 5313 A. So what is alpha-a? 5311.49 A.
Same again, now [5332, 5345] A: 5340.93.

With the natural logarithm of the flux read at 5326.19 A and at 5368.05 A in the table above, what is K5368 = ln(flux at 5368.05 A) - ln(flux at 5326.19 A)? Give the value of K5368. 0.08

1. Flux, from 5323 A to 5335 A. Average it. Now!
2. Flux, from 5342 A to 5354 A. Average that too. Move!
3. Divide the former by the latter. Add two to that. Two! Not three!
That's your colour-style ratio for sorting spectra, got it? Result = 2.97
